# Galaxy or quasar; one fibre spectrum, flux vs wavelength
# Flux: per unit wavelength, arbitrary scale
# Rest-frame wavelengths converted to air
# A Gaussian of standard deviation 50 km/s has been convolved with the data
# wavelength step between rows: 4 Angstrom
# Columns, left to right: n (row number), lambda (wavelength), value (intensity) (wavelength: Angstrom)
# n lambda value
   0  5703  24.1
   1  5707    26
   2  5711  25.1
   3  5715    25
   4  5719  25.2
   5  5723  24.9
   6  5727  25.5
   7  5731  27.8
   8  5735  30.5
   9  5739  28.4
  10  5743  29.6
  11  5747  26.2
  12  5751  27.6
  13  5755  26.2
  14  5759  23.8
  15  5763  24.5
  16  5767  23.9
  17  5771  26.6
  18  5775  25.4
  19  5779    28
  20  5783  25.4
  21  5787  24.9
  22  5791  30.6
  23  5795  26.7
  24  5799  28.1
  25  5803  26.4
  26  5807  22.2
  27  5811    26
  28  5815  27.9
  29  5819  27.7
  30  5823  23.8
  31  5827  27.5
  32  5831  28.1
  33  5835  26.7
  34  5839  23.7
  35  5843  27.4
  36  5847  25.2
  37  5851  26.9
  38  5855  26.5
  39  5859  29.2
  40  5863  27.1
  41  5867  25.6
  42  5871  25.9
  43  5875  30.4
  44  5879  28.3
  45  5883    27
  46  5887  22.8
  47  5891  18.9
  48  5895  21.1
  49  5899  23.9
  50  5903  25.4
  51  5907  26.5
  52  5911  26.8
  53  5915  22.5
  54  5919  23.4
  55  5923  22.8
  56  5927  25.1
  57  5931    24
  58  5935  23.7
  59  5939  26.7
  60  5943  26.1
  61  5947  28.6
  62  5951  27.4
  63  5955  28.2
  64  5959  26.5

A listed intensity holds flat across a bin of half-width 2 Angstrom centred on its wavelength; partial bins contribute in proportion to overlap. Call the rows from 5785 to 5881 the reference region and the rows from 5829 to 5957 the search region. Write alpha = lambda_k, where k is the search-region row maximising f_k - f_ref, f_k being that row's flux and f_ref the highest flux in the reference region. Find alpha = 5875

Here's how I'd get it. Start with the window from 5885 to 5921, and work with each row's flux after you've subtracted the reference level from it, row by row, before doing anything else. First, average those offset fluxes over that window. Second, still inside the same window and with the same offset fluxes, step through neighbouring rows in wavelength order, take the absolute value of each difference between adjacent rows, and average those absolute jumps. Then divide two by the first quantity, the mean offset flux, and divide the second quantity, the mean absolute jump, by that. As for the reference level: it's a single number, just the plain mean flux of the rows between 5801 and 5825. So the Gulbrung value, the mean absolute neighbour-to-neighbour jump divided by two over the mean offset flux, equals -2.3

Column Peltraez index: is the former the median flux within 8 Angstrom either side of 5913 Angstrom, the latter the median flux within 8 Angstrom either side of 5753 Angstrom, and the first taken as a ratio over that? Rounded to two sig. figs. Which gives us 0.95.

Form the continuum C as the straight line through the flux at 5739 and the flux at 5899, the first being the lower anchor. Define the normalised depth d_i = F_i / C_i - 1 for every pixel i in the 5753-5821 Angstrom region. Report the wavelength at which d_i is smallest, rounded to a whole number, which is 5807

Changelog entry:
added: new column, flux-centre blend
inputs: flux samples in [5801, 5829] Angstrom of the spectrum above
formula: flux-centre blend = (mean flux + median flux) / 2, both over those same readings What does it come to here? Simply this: 26.2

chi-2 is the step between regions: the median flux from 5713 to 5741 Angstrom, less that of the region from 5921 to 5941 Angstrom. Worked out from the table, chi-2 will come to 1.5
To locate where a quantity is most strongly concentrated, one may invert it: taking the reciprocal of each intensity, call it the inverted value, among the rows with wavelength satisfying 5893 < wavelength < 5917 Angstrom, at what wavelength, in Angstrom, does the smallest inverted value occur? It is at 5911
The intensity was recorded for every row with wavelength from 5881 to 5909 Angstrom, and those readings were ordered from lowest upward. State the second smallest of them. 21.1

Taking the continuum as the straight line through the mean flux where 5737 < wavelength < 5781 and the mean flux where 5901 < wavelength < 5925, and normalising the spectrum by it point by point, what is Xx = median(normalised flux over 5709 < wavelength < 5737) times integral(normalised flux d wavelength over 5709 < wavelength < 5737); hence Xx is 26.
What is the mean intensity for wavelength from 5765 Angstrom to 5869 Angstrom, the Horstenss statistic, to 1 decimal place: 26.4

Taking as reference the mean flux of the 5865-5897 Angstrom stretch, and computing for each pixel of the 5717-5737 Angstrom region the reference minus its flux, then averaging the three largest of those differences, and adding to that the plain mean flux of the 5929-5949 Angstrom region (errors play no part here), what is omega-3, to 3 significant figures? 25.6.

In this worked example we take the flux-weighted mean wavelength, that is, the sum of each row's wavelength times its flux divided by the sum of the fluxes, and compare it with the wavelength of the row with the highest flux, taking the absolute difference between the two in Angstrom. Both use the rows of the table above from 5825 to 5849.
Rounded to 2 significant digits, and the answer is 5.8 Angstrom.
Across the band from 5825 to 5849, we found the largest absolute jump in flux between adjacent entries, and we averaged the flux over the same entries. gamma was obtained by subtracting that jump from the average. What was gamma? 22.7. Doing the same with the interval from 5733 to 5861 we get 20.9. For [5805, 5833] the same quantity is 22.3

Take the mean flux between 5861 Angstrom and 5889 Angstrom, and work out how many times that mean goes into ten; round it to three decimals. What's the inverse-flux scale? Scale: 0.374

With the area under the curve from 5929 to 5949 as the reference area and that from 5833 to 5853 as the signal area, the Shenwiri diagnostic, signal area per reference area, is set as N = 1.01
